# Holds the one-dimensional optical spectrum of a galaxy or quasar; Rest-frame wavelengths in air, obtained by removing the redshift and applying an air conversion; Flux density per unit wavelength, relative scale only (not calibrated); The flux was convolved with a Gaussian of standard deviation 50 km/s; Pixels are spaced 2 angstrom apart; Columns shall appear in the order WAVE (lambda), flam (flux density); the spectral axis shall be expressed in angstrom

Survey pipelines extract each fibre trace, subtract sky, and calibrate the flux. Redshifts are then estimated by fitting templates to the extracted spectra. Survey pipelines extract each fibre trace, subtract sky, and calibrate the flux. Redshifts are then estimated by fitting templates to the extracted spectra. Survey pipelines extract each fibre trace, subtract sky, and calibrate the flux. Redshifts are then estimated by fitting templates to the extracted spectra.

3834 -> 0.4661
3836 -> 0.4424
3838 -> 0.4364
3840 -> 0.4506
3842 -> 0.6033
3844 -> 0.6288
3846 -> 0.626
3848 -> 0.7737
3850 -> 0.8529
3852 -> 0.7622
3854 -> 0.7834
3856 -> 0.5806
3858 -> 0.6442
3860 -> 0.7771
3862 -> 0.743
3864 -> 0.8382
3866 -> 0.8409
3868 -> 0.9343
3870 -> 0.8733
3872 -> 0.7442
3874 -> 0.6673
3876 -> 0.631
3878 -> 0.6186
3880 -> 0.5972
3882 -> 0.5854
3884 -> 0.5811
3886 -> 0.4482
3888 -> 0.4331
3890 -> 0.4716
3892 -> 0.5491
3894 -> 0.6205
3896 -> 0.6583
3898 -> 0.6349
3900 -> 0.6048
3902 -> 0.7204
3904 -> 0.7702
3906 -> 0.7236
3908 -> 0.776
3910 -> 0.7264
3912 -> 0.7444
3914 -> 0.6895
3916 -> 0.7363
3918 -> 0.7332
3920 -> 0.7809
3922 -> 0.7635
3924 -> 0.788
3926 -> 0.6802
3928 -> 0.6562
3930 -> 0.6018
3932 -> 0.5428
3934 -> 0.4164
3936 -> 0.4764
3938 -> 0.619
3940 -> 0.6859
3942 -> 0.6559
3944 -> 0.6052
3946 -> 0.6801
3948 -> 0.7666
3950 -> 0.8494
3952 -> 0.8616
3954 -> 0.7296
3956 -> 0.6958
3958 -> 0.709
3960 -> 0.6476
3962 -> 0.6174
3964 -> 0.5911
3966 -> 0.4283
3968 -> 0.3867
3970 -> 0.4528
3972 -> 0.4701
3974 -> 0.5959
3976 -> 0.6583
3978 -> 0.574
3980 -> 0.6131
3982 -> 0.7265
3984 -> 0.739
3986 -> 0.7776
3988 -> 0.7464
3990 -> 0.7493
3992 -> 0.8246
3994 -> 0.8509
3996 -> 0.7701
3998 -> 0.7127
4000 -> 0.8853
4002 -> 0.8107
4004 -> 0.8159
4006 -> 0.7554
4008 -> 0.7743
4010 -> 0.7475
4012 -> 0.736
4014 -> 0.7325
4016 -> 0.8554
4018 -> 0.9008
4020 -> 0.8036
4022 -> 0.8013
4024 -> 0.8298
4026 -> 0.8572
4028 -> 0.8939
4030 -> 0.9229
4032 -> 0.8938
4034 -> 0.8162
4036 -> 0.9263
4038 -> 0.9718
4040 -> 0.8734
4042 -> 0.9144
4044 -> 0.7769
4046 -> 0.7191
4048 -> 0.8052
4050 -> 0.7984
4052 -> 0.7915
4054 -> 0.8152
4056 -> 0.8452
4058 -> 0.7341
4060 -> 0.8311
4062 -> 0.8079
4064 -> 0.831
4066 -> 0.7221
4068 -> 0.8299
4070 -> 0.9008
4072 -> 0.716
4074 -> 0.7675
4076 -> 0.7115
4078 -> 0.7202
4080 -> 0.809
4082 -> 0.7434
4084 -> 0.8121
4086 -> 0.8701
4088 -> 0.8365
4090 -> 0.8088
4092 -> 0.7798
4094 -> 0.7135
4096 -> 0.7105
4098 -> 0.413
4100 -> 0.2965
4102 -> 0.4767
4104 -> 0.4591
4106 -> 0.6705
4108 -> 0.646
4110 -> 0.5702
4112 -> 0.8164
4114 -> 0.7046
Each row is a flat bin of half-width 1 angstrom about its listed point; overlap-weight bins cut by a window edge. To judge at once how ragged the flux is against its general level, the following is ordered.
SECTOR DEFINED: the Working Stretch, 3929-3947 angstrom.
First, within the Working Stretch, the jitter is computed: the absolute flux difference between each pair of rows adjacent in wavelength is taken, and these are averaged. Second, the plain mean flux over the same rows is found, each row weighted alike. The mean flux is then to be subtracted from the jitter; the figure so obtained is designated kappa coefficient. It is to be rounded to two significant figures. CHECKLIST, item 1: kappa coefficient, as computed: -0.51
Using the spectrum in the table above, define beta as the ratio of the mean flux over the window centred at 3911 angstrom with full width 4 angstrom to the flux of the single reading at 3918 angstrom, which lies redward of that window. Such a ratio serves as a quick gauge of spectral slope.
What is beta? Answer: 1.00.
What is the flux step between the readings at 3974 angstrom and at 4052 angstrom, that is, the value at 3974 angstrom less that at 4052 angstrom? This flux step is -0.20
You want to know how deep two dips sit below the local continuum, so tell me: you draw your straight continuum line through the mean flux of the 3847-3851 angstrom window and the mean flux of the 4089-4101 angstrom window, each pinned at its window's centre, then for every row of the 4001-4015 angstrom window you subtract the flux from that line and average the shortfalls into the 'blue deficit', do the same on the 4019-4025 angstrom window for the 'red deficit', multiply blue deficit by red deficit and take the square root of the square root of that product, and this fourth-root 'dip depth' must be 0.32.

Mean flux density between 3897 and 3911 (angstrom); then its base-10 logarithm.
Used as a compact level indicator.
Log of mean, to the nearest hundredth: -0.15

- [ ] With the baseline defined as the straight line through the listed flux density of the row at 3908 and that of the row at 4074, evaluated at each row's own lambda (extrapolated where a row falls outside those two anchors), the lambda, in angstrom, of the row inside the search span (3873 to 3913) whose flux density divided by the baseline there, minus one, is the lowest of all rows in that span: 3888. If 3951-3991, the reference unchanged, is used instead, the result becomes 3968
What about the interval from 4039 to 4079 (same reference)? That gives 4076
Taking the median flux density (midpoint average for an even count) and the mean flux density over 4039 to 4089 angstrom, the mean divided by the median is 0.99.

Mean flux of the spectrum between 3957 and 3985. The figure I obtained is 0.59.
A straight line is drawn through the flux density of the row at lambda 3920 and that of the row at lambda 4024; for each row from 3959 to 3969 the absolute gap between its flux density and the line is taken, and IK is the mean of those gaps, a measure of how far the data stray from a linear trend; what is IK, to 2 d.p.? 0.27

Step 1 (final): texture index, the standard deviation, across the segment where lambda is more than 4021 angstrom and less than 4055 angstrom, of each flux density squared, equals 0.11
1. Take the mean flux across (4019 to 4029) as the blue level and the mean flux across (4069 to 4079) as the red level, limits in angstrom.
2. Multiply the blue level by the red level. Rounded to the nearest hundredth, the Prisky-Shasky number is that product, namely 0.64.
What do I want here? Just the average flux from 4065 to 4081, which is 0.77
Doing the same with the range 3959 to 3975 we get 0.52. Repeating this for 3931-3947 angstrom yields 0.59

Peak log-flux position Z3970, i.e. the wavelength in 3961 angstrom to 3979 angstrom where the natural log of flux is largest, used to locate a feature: 3976 angstrom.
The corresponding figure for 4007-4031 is 4030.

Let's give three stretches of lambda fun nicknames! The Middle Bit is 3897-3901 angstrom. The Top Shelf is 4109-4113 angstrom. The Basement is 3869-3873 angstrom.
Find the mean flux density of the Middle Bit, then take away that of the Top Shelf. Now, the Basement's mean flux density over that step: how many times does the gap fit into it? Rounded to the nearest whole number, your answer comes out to -11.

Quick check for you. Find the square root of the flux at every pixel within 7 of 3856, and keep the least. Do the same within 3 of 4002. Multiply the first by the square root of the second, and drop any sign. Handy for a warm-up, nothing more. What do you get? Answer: 0.72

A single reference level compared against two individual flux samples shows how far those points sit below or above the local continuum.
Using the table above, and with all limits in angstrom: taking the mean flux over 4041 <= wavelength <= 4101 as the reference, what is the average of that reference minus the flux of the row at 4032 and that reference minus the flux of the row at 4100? 0.17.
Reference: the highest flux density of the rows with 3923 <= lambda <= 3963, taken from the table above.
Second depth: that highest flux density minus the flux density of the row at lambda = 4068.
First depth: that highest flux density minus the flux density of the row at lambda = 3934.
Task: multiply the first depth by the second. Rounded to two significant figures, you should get 0.014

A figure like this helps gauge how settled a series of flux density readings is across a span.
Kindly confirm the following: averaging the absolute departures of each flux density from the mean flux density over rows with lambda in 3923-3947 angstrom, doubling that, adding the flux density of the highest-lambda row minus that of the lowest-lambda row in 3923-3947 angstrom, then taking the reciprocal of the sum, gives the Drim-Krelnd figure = 25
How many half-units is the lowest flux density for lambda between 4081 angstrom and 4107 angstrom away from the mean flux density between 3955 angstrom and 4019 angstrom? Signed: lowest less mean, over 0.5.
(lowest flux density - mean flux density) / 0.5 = -0.80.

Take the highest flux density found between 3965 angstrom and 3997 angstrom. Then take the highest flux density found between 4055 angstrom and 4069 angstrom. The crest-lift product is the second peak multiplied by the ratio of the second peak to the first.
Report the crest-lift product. 0.84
